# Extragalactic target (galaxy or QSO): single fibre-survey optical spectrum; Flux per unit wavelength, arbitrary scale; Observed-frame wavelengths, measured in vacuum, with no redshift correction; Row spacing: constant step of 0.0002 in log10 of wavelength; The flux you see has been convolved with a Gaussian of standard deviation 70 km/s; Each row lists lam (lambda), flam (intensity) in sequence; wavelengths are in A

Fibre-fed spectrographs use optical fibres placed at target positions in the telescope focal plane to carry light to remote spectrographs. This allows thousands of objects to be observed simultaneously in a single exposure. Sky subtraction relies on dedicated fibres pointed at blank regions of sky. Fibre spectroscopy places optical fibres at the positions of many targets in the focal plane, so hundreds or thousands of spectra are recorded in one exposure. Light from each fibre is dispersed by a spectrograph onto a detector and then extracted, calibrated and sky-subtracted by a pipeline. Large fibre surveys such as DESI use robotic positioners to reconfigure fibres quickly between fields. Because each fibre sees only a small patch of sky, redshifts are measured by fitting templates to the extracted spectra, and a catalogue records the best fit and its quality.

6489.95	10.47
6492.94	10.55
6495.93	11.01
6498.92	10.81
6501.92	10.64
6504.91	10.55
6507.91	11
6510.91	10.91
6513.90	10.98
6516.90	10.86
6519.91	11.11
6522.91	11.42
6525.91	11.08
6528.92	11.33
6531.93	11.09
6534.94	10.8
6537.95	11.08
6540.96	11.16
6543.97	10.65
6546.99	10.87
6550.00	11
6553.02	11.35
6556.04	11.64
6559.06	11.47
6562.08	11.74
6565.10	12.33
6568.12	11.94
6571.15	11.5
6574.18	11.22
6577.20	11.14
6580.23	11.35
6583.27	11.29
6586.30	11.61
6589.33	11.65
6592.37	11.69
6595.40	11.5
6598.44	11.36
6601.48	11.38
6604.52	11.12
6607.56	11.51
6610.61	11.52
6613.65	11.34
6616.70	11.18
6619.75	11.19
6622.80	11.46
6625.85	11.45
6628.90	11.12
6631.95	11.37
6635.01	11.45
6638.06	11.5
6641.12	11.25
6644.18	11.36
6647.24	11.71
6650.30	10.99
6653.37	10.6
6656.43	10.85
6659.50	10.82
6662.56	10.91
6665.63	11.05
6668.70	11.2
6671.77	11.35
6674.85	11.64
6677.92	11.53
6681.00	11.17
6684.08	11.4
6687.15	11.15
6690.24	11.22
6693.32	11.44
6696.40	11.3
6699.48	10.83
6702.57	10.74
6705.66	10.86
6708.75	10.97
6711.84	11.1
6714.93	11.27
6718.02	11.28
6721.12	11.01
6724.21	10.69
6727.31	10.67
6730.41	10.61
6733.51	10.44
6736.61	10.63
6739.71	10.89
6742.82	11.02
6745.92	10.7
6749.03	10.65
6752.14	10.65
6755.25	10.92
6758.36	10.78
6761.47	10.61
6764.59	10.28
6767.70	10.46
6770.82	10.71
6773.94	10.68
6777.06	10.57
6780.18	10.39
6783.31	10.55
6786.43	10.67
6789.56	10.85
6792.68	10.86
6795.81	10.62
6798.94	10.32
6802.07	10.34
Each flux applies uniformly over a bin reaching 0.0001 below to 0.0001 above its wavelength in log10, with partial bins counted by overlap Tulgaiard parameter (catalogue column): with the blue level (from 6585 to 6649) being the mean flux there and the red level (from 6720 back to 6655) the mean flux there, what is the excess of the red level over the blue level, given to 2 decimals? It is -0.27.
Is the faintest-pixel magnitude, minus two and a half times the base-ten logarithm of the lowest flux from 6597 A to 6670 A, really -2.56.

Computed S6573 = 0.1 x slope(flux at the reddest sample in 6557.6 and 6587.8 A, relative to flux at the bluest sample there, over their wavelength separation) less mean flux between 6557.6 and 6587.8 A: -11.6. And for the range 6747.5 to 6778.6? -10.6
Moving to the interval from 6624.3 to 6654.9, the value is -11.3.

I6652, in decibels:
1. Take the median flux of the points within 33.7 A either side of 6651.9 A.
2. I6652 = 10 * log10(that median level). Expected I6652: 10.5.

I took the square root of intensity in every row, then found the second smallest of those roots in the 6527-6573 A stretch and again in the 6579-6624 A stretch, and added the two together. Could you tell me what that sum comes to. 6.63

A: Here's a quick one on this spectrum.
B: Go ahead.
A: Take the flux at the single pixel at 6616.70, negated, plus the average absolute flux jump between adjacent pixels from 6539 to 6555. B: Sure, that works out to -10.88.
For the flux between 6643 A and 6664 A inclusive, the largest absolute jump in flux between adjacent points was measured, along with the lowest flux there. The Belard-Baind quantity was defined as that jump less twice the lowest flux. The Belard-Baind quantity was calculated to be -20.5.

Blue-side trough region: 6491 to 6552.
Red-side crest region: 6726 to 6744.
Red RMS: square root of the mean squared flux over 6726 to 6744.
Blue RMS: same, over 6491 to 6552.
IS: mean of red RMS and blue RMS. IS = 10.83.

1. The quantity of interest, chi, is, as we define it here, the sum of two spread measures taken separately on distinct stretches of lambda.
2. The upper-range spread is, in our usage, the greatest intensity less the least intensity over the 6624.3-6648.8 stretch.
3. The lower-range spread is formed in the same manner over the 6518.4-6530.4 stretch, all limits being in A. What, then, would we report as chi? 0.93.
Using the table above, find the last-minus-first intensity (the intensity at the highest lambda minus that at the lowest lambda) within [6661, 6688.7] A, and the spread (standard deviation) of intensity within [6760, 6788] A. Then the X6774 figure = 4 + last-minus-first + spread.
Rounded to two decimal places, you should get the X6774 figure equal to 4.38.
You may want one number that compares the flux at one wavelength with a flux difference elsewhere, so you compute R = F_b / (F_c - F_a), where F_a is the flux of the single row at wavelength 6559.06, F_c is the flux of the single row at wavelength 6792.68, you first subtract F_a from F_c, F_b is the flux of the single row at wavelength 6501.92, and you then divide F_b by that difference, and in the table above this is -17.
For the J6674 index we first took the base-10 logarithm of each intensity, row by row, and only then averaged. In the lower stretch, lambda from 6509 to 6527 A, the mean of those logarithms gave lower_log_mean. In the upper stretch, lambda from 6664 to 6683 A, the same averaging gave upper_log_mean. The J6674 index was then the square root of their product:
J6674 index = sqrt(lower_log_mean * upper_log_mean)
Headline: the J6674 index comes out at 1.049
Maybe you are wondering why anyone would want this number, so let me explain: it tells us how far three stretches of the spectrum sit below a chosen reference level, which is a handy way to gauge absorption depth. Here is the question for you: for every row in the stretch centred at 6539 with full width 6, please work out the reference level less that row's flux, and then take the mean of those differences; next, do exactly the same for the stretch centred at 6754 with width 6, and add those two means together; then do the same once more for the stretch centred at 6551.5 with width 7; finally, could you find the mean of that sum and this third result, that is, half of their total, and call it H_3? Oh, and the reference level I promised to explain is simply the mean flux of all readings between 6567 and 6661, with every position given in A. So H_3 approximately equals 0.46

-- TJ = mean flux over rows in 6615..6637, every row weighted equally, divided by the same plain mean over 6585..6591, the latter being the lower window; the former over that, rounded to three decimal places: 0.973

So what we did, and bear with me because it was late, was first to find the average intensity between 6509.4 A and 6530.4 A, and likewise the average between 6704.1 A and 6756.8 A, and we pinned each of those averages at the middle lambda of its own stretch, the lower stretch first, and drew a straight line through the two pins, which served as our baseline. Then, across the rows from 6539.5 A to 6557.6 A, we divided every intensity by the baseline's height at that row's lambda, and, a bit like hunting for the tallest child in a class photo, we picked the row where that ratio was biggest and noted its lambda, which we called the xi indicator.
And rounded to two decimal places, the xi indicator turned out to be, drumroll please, 6556.04 A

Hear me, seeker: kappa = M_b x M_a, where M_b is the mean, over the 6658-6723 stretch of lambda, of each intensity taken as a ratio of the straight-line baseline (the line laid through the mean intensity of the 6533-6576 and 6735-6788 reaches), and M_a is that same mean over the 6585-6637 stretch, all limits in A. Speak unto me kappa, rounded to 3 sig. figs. 1.05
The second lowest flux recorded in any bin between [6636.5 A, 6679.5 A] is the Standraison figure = 10.82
